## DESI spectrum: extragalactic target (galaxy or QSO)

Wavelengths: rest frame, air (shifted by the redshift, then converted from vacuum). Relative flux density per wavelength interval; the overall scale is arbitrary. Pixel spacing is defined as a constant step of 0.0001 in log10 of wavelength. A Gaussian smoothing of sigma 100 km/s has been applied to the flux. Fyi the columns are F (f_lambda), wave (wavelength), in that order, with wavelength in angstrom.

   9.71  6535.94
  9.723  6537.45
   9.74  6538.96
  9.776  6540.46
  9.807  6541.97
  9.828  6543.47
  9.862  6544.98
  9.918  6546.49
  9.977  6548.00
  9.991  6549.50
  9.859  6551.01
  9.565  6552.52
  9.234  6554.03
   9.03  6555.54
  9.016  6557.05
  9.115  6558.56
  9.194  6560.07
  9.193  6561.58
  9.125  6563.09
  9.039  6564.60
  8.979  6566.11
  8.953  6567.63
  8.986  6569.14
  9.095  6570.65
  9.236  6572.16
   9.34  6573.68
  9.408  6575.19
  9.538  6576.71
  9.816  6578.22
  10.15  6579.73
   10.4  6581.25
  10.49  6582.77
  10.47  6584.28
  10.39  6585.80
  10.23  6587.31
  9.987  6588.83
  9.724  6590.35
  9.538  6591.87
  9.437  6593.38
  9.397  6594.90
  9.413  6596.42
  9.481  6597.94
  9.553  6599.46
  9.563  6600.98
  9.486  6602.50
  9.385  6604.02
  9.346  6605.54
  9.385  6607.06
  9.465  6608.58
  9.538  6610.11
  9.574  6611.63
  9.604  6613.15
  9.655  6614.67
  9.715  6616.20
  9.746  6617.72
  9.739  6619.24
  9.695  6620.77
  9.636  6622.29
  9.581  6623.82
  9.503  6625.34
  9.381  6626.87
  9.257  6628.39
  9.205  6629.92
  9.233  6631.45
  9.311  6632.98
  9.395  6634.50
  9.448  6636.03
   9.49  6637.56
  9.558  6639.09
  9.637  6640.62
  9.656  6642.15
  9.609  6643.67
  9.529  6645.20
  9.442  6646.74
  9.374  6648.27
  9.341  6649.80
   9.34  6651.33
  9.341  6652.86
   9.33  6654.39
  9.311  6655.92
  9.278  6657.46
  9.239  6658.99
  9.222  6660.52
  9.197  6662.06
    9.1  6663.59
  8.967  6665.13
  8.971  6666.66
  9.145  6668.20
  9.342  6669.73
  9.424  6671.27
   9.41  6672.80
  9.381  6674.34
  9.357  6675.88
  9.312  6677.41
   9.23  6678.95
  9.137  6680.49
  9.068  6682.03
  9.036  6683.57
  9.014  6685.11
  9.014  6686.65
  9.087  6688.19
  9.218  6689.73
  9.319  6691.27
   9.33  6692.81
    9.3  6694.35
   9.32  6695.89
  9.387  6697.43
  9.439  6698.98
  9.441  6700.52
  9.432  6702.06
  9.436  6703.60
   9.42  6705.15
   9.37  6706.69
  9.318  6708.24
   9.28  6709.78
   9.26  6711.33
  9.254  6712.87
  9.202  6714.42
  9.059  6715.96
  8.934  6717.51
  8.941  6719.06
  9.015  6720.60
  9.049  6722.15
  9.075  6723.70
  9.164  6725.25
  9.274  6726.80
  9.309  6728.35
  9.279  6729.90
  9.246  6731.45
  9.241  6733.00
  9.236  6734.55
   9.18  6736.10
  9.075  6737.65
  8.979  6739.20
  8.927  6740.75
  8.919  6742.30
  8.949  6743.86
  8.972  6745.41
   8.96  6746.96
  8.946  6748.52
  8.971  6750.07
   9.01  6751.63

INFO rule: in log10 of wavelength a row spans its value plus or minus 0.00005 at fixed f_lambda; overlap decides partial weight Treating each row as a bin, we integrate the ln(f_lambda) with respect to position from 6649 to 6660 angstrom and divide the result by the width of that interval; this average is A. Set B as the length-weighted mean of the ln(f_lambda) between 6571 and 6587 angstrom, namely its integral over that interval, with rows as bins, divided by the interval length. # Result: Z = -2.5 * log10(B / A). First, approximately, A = 2.233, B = 2.29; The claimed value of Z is -0.029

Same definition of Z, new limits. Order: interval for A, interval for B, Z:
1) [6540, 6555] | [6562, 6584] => 0.014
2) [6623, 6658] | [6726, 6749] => 0.017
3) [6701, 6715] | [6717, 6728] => 0.014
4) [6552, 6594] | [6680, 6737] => 0.015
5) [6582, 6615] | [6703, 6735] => 0.025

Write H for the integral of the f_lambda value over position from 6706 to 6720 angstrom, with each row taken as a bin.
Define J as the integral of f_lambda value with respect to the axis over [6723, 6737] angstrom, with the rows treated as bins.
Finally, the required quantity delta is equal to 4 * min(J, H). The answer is 514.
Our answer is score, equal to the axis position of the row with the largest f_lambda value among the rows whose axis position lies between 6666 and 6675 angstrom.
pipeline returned 6671.27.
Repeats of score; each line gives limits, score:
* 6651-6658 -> 6652.86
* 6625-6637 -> 6625.34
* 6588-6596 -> 6588.83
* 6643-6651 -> 6643.67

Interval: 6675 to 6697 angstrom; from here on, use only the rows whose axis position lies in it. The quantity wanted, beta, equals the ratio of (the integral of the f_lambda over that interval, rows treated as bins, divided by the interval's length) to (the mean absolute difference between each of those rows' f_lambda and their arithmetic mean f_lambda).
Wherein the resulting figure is 79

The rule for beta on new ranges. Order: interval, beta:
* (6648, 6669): 86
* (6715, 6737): 82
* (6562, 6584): 22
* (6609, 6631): 73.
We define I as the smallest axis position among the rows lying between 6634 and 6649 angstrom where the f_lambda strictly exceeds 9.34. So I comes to 6634.50 angstrom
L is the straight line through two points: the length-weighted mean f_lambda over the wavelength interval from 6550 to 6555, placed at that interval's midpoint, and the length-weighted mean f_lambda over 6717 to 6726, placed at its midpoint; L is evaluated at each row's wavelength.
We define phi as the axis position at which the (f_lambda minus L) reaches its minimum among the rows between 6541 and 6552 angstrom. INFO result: 6541.97 angstrom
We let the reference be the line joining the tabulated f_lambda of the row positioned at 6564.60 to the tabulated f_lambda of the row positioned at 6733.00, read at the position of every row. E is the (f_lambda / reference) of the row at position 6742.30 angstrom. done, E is 0.96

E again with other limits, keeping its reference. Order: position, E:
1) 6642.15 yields 1.06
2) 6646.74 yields 1.03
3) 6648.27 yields 1.03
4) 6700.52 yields 1.03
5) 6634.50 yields 1.03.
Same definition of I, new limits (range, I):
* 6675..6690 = 6675.88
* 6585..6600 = 6585.80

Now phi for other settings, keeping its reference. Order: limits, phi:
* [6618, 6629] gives 6628.39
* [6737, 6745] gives 6742.30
